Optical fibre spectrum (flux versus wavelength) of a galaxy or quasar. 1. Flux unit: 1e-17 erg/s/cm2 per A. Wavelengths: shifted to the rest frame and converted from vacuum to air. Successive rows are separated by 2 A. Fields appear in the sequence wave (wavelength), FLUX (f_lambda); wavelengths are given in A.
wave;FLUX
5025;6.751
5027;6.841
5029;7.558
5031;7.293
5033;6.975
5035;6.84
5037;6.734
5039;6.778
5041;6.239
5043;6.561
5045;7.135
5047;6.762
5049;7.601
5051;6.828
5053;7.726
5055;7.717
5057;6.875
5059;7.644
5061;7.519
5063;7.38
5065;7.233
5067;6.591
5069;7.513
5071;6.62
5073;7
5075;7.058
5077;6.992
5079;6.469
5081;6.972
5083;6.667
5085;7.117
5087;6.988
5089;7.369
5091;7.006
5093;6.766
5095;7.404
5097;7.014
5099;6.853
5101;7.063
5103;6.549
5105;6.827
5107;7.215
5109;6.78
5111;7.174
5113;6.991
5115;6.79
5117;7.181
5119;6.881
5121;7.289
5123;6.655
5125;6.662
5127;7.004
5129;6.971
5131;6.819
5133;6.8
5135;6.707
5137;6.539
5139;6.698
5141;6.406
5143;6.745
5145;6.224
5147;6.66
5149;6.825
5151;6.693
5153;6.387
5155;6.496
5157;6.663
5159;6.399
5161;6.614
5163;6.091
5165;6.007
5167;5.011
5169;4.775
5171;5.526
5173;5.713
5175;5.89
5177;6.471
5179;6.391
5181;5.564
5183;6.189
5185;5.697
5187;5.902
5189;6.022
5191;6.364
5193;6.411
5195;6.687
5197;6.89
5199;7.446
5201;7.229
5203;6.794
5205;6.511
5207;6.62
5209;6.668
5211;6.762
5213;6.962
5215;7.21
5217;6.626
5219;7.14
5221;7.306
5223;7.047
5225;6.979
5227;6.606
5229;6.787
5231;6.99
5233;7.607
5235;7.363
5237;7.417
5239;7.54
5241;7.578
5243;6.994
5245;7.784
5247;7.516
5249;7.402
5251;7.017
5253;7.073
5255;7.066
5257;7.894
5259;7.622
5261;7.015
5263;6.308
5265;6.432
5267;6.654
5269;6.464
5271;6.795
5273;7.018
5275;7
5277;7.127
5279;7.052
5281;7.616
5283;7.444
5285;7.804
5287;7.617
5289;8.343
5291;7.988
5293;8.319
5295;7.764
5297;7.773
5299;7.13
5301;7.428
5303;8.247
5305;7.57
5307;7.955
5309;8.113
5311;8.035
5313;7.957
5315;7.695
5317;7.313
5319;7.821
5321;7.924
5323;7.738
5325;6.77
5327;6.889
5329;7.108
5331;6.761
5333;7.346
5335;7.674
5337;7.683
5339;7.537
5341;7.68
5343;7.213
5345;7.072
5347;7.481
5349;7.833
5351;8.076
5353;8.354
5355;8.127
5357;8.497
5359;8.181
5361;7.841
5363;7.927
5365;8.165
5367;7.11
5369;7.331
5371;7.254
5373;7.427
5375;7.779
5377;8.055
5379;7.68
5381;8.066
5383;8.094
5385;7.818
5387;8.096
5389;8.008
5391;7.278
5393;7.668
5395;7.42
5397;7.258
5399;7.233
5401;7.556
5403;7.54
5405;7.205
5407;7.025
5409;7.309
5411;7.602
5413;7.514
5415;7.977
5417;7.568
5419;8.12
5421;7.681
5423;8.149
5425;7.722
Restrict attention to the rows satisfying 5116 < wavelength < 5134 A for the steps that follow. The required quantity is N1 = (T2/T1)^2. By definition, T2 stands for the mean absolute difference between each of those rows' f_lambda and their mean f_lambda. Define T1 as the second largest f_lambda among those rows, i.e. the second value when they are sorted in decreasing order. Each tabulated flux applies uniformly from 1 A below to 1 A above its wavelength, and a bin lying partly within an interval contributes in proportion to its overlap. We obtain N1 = 0.0006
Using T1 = 7.181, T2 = 0.17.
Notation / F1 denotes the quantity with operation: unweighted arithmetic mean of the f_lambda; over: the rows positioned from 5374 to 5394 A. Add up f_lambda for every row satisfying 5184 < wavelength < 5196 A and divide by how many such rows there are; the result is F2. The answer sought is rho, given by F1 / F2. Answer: 1.27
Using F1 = 7.9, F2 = 6.2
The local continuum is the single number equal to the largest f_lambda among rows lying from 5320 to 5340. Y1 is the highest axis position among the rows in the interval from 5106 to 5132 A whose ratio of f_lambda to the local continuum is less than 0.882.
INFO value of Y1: 5131 A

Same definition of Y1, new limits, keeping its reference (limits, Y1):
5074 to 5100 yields 5099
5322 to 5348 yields 5331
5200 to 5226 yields 5225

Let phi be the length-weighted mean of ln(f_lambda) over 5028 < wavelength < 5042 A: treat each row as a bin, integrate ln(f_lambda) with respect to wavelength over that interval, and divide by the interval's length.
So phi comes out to 1.93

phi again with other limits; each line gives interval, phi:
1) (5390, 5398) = 2.00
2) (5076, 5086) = 1.92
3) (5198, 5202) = 1.99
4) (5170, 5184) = 1.78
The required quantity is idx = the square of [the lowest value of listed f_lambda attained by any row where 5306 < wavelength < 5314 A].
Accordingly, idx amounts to 63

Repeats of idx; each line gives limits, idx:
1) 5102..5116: 43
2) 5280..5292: 55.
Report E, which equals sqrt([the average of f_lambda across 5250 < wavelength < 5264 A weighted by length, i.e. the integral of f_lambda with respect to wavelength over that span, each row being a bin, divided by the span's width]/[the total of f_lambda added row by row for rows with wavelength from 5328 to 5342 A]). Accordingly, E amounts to 0.371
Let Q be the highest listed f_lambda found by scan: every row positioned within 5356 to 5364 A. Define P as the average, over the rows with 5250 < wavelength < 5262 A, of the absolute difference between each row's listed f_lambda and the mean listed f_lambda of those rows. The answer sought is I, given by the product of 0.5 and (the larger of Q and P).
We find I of 4.25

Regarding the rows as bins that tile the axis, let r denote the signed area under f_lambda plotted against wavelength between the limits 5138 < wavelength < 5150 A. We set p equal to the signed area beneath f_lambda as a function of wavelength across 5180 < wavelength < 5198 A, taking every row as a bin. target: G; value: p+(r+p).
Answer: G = 302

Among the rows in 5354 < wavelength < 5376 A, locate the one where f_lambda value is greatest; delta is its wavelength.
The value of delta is 5357 A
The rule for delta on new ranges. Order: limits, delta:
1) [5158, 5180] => 5161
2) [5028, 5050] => 5049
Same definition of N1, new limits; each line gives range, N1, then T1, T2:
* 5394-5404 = 0.0003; 7.54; 0.12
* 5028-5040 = 0.0013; 7.293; 0.26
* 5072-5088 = 0.0006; 7.058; 0.17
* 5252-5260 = 0.0020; 7.622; 0.34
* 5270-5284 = 0.0008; 7.444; 0.22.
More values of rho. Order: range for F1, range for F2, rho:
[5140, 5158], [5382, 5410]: 0.87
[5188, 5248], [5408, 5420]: 0.91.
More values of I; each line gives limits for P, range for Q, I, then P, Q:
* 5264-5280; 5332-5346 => 3.84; 0.23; 7.683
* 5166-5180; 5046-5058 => 3.86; 0.50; 7.726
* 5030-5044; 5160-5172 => 3.31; 0.23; 6.614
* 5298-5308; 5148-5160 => 3.41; 0.35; 6.825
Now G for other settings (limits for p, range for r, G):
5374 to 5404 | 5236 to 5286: 821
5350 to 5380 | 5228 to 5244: 588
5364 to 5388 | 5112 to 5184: 835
